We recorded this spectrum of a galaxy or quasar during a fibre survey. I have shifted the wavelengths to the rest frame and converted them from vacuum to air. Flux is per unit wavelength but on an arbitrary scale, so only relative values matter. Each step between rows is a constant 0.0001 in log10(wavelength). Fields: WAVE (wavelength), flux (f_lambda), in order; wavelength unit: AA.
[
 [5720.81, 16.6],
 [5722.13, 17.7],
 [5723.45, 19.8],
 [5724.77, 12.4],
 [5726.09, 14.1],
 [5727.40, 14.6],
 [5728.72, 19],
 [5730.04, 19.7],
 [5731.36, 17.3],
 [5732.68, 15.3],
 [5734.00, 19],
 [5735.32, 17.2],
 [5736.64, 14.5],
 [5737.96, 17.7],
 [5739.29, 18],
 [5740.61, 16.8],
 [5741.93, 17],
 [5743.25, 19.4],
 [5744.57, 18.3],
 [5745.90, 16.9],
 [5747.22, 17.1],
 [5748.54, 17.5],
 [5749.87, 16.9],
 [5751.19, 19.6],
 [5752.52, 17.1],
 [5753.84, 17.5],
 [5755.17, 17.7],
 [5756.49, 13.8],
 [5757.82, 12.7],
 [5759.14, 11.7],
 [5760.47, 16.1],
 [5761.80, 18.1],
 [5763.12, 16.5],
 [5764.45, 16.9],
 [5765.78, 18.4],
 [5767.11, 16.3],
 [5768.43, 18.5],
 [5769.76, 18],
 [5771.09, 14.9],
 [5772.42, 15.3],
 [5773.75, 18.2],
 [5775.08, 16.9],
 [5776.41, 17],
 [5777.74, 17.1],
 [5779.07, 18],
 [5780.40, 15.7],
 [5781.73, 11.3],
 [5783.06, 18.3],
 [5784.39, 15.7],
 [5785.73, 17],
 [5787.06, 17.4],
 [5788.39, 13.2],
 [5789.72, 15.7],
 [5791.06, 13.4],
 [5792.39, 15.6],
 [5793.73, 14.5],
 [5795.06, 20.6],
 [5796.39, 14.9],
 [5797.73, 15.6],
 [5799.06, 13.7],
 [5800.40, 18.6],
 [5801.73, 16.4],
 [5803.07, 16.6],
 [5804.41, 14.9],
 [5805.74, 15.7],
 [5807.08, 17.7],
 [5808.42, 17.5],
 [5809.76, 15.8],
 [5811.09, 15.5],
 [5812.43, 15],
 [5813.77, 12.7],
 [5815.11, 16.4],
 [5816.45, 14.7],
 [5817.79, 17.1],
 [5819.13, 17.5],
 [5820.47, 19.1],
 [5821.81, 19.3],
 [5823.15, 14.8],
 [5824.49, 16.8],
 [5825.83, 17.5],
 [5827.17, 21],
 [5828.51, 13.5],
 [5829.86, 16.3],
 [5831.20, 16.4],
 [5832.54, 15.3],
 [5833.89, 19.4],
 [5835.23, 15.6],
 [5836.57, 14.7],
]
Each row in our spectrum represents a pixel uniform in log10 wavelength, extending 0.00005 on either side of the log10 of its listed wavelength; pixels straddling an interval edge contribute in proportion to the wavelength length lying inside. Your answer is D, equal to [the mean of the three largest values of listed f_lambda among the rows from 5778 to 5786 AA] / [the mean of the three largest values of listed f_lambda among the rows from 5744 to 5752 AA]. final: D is 0.96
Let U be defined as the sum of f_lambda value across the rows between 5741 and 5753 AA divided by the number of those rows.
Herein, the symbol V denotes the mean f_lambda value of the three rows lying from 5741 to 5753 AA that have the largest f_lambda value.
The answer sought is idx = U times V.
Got 339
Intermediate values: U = 17.8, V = 19.1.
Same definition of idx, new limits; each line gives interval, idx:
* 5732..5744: 324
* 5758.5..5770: 307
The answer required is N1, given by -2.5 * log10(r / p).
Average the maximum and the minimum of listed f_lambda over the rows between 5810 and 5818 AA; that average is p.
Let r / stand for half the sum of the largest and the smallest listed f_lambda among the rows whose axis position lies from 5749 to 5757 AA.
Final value -0.12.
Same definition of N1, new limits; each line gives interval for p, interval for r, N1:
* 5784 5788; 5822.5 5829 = -0.04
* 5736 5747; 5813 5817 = 0.17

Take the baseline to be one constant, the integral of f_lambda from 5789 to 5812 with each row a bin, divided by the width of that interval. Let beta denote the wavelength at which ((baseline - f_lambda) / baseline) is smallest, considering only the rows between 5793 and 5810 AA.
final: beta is 5795.06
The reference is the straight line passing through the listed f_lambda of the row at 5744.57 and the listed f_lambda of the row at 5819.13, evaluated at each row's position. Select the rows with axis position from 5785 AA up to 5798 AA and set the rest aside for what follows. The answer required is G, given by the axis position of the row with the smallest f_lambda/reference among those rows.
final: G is 5788.39 AA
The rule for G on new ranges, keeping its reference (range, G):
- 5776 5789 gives 5781.73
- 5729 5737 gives 5736.64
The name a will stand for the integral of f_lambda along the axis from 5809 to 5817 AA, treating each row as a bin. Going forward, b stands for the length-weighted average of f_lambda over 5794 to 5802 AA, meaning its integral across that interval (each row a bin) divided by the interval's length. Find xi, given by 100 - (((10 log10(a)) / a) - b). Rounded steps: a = 120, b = 16.6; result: 116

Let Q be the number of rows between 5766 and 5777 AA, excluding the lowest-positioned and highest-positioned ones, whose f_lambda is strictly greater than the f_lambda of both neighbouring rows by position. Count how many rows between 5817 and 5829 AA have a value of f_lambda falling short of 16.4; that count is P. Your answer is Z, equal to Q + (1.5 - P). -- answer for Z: 1.5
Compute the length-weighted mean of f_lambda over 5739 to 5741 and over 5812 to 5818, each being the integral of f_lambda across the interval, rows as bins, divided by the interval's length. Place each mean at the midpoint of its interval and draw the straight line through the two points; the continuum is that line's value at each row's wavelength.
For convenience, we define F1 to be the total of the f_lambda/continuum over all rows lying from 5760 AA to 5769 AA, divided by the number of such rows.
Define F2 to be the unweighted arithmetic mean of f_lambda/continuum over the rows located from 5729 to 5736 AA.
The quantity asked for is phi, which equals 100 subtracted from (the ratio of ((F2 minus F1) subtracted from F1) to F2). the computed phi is -98.9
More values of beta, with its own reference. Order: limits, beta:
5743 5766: 5751.19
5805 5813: 5807.08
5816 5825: 5821.81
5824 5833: 5827.17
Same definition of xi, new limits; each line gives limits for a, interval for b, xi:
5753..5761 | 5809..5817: 115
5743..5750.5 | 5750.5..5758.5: 116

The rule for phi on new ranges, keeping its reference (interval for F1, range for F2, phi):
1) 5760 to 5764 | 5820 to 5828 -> -99.3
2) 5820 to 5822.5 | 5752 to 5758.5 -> -98.2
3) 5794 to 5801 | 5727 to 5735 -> -98.8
